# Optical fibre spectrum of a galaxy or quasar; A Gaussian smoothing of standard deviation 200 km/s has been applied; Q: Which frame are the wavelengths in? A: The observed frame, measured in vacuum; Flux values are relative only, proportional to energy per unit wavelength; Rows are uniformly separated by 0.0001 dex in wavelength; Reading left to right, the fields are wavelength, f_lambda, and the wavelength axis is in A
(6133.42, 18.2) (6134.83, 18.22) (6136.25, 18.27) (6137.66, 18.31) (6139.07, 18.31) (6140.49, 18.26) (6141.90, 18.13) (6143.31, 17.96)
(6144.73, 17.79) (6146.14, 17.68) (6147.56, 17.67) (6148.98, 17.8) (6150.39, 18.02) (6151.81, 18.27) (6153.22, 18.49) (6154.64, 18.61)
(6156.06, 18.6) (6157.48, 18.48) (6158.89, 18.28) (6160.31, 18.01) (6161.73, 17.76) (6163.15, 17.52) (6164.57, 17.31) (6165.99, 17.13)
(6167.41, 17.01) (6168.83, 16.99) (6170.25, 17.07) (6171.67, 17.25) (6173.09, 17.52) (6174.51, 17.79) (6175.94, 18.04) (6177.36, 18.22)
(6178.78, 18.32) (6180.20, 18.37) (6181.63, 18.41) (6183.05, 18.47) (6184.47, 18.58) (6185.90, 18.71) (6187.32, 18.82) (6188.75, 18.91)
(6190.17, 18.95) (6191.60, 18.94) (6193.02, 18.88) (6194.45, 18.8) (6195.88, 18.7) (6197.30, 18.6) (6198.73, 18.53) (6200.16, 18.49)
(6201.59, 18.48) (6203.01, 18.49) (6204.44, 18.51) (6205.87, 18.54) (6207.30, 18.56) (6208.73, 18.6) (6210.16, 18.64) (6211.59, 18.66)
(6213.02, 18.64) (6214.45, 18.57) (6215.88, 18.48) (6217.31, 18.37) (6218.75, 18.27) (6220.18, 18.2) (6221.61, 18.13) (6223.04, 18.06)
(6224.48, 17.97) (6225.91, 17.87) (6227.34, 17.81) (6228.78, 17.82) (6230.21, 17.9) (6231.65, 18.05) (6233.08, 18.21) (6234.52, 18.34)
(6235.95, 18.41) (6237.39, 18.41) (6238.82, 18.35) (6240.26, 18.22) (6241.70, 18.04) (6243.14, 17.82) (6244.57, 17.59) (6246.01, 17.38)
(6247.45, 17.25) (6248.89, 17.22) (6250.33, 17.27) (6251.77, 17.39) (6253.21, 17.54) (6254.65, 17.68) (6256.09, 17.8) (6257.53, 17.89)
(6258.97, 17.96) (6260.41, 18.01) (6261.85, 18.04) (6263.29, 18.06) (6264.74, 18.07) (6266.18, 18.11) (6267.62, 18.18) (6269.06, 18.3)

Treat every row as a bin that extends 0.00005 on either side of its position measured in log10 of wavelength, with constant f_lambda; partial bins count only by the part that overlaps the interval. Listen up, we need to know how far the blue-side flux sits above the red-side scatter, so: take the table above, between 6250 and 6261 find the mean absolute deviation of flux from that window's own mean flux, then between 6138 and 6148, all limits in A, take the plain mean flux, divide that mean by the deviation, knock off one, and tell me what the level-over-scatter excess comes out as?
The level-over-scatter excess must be 80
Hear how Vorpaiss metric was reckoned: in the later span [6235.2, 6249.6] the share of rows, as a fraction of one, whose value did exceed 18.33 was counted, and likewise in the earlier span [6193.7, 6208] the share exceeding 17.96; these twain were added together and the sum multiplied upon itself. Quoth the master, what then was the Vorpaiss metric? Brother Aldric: 1.7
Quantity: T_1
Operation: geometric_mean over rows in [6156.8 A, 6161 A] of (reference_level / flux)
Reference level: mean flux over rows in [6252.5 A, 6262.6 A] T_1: 0.98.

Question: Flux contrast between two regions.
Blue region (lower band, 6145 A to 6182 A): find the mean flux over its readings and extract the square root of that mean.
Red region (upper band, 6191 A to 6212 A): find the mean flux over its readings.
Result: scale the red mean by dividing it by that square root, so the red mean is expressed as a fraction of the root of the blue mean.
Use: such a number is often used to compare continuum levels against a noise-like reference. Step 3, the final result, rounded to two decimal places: 4.41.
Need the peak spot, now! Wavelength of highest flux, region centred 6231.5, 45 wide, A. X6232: 6211.59 A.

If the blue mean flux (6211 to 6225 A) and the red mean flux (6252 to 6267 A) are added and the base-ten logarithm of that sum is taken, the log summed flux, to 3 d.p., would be 1.559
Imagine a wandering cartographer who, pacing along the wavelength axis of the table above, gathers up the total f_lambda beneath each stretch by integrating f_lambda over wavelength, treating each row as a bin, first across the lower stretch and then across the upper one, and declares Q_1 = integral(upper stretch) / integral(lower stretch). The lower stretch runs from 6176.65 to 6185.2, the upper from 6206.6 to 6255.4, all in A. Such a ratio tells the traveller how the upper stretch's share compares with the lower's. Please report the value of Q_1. 5.6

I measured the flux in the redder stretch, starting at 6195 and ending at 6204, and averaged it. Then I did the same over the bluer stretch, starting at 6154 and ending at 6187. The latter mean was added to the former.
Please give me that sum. 36.5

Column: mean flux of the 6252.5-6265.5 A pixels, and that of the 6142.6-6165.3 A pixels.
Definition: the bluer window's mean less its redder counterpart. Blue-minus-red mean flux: 0.1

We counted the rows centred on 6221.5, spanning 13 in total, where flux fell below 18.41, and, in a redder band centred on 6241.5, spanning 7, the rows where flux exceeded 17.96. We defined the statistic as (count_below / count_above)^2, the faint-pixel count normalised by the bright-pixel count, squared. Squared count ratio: 7.1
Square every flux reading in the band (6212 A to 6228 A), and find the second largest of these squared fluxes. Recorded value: 345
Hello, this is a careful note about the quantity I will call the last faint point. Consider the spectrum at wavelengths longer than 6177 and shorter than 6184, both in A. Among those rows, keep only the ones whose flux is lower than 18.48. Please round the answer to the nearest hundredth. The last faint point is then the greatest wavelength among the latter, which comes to 6183.05 A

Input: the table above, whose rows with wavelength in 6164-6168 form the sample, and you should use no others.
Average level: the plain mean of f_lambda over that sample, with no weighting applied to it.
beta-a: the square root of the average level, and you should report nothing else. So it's 4.14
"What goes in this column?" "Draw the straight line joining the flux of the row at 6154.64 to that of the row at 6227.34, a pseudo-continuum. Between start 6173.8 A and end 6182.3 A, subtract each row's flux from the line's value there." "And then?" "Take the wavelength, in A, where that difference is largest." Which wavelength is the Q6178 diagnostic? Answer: 6174.51 A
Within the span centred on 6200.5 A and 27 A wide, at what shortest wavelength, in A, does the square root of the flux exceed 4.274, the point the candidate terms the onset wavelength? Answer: 6187.32 A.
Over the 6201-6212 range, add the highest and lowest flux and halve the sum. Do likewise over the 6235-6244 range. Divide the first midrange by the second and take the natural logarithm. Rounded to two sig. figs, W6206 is 0.025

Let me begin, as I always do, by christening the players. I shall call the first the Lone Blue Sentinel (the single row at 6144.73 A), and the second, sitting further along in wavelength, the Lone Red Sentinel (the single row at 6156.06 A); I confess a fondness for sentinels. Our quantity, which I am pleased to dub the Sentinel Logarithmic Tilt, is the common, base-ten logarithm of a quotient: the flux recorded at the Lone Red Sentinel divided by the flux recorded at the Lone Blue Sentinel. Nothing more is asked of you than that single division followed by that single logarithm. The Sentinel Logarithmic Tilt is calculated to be 0.019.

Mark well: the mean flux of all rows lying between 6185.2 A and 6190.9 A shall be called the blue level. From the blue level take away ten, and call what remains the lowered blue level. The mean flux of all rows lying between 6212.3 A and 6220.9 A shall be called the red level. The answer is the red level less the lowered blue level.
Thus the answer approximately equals 9.6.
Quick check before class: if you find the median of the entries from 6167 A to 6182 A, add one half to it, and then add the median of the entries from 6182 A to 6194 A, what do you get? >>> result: 37.14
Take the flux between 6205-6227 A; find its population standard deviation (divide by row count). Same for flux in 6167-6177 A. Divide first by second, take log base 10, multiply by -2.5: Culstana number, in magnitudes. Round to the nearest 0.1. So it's 0.4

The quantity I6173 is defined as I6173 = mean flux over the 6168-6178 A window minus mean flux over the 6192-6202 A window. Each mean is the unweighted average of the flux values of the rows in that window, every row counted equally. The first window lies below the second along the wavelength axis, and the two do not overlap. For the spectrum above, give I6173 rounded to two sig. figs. -1.1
